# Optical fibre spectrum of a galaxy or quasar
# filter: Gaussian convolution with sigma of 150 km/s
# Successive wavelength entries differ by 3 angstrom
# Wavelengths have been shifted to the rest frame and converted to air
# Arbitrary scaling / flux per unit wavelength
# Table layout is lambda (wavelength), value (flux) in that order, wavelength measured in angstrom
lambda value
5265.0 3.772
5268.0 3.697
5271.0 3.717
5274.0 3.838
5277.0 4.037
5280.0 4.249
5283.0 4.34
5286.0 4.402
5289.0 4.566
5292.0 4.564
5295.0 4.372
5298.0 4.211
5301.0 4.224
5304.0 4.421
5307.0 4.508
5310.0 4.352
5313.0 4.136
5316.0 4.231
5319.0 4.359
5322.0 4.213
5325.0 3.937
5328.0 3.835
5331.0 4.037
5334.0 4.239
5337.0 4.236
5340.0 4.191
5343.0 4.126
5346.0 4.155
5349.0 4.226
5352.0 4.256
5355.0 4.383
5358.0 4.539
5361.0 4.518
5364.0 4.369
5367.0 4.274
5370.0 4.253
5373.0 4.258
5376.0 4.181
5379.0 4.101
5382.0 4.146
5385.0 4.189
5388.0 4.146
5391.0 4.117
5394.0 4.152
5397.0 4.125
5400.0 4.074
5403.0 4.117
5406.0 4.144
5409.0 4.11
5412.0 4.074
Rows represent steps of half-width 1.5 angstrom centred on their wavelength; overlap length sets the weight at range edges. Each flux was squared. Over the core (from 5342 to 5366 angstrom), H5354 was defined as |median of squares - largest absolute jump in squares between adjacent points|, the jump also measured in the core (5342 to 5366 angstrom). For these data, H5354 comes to 17.2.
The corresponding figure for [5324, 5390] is 16.0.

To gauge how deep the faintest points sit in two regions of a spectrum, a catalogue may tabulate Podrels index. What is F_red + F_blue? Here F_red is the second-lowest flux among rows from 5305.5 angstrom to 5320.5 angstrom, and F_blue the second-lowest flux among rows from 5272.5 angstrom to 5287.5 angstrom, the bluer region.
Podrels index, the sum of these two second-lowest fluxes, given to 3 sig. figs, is 8.27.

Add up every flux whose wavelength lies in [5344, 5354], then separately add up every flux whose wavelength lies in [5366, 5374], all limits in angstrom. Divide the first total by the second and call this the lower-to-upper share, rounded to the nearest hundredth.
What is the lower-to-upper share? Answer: 0.99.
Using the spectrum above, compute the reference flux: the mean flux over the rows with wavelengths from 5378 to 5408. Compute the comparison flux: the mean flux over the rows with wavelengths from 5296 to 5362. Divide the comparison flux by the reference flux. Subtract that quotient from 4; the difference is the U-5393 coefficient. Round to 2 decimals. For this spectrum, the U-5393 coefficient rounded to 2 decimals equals 2.97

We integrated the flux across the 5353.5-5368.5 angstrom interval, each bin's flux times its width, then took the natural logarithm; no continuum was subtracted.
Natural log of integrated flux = 4.19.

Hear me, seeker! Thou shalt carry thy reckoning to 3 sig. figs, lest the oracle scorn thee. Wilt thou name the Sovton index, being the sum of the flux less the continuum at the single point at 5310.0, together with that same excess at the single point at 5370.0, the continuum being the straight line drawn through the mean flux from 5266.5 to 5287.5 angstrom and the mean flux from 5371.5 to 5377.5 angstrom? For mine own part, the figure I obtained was 0.293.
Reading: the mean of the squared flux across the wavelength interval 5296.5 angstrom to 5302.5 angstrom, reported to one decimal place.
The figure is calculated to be 17.8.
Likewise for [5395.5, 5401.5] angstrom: 16.8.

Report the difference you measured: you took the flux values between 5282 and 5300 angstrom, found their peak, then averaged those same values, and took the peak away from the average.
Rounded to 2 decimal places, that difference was -0.16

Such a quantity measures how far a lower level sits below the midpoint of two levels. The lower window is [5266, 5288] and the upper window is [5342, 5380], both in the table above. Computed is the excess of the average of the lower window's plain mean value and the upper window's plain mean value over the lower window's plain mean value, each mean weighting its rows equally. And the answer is 0.12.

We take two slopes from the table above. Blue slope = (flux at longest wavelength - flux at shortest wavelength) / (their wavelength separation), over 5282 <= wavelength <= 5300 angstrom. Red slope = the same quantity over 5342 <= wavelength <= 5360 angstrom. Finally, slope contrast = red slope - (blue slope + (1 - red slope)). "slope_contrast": -0.94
